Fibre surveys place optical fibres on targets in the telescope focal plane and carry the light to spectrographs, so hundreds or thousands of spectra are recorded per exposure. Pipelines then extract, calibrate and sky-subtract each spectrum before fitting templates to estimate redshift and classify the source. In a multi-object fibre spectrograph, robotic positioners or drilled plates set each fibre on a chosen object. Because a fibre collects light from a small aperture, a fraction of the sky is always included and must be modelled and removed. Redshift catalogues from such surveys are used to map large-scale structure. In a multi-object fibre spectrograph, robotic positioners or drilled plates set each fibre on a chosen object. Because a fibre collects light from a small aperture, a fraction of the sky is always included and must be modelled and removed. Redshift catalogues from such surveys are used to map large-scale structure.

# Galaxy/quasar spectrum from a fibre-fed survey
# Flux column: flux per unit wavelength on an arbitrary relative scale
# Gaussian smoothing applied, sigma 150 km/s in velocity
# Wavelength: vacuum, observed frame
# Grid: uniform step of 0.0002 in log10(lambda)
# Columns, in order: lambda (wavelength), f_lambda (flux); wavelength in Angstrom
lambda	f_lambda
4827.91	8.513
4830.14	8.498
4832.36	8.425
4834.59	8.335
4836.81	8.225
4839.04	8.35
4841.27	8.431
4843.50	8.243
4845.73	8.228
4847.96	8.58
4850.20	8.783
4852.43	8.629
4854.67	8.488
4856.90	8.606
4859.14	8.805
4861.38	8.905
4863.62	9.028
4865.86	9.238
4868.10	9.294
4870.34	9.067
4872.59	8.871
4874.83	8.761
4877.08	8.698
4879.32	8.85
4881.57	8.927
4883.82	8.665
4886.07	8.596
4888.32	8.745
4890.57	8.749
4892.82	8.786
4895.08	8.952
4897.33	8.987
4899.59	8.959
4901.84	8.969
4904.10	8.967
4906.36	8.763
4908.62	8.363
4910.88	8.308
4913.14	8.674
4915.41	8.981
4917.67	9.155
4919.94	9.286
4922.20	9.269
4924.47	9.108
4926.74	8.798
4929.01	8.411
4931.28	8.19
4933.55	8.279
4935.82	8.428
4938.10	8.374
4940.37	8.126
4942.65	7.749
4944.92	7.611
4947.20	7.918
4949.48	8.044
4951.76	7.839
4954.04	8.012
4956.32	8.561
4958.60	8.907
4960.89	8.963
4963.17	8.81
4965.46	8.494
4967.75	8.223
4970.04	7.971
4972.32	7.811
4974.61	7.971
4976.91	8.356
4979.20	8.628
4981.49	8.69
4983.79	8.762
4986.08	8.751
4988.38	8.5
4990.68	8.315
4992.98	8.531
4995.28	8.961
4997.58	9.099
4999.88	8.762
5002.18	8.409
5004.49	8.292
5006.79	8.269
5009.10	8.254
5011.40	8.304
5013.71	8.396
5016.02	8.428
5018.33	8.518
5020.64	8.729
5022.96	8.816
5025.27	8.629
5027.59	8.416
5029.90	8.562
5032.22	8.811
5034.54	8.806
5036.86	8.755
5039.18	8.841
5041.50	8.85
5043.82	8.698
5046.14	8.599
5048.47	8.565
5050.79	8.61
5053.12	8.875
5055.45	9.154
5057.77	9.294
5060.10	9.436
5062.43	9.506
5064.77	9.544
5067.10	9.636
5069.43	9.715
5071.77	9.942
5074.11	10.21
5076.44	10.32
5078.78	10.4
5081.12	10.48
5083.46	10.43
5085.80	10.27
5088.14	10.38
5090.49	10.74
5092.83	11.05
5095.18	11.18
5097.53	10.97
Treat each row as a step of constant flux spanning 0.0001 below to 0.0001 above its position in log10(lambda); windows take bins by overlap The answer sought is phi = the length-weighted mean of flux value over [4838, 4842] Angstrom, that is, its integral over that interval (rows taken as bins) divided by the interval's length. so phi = 8.4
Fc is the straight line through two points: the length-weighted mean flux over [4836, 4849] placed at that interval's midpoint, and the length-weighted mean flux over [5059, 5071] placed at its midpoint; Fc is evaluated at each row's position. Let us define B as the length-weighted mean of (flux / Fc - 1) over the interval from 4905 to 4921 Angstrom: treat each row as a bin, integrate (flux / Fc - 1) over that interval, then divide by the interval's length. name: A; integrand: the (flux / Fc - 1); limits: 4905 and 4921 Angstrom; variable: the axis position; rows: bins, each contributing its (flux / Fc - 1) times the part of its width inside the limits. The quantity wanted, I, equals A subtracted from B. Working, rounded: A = 0.1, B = 0.006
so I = -0.1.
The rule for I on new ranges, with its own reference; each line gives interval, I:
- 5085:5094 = -0.8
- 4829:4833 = -0.1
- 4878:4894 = -0.3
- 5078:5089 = -0.7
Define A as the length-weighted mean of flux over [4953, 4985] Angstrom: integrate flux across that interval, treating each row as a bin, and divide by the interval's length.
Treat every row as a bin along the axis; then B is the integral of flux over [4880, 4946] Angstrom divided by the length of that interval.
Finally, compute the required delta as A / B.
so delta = 0.97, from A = 8.4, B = 8.66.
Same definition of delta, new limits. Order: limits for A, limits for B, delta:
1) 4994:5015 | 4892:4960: 1.00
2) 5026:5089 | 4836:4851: 1.12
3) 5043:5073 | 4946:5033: 1.09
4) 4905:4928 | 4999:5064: 1.02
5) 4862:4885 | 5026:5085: 0.96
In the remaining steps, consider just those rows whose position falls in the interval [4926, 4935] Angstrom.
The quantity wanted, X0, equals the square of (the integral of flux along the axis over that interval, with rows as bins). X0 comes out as 5724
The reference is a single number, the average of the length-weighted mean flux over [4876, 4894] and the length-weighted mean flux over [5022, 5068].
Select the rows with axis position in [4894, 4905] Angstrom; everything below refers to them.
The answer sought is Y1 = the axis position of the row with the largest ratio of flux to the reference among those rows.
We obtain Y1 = 4897.33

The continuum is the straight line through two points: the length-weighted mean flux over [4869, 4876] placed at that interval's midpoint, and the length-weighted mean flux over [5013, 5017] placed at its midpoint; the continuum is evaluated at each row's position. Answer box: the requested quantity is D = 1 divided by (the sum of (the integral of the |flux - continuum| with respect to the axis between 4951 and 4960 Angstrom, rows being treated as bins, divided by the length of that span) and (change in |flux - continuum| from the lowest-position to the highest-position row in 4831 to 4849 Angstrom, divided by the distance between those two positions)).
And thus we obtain 2.4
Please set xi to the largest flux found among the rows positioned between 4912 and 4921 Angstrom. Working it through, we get 9.286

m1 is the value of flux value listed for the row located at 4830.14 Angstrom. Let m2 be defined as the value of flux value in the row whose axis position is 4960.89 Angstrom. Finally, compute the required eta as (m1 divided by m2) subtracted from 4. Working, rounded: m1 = 8.498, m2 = 8.963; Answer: 3.05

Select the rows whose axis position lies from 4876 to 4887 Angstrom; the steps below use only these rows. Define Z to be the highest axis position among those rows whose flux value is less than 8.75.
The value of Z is 4886.07 Angstrom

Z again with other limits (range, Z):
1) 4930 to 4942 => 4940.37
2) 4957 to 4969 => 4967.75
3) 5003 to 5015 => 5013.71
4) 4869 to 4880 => 4877.08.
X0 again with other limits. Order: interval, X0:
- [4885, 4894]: 6159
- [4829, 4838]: 5675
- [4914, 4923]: 6786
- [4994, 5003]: 6307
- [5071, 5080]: 8482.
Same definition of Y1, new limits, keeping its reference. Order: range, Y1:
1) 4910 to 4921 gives 4919.94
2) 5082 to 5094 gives 5092.83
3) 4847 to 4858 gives 4850.20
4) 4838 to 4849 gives 4847.96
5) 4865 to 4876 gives 4868.10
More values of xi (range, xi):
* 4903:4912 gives 8.967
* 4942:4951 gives 8.044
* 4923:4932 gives 9.108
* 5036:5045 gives 8.85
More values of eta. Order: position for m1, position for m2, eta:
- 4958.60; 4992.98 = 2.96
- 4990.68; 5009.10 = 2.99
